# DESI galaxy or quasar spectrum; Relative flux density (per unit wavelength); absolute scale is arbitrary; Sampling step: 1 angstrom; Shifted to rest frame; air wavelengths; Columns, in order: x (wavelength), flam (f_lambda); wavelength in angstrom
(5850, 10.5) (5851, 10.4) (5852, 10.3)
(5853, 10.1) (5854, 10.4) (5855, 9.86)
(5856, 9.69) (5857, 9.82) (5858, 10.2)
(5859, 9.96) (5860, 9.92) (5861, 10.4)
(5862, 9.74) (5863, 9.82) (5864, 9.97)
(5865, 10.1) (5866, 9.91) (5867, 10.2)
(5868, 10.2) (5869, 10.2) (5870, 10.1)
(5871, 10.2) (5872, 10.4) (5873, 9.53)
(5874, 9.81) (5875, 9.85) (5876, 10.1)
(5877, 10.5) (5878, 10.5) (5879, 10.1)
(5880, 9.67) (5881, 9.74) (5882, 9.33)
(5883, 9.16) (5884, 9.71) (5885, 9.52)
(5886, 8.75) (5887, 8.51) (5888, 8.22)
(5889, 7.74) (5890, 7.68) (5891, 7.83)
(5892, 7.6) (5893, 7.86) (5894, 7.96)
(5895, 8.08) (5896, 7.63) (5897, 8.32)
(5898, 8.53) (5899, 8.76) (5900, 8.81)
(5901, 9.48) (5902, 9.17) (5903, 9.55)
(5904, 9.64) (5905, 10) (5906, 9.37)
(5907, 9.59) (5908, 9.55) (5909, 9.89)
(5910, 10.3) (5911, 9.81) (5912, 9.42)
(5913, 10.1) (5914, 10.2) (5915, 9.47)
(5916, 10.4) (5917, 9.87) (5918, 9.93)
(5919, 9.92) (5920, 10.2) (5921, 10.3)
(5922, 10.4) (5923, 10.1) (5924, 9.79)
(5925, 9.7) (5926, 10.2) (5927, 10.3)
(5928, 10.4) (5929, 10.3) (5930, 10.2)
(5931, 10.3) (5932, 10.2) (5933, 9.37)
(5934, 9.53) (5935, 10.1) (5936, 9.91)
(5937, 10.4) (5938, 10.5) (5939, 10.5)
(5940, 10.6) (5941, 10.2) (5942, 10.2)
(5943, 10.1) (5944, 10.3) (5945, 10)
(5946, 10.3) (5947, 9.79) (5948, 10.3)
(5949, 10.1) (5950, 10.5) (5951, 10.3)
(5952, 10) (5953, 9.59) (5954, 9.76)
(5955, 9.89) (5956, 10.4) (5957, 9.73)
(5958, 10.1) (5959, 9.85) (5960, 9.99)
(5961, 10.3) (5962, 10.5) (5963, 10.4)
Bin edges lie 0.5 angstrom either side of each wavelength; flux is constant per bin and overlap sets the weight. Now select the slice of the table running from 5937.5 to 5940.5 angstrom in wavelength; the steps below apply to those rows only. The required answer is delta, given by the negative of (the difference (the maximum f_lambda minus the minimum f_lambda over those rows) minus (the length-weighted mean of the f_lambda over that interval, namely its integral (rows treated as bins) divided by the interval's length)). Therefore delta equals 10.4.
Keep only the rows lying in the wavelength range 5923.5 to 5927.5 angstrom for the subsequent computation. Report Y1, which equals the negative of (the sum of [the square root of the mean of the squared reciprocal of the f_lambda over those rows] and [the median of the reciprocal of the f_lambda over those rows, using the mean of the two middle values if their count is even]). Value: -0.200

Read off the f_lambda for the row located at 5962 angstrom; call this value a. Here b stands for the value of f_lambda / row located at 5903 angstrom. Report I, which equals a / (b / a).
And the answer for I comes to 11.5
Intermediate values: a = 10.5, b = 9.55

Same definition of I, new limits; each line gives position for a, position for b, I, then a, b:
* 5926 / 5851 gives 10.0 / 10.2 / 10.4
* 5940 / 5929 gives 10.9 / 10.6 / 10.3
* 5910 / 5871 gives 10.4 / 10.3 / 10.2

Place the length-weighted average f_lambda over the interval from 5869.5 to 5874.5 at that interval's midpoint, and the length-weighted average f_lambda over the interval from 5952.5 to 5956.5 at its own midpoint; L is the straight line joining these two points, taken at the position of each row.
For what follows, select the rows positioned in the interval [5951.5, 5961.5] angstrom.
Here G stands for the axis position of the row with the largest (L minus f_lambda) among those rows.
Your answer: 5953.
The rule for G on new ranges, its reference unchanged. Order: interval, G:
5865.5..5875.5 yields 5873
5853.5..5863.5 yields 5856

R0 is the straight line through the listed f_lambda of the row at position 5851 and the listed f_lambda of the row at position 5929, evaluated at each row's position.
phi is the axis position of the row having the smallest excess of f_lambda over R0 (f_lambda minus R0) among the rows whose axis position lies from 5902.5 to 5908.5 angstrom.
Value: 5906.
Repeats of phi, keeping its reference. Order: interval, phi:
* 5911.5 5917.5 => 5912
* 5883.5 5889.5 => 5889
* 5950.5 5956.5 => 5953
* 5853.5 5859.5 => 5856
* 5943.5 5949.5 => 5947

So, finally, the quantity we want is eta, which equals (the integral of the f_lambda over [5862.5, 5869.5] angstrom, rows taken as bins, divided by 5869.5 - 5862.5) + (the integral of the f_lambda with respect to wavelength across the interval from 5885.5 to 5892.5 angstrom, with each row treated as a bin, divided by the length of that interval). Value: 18.1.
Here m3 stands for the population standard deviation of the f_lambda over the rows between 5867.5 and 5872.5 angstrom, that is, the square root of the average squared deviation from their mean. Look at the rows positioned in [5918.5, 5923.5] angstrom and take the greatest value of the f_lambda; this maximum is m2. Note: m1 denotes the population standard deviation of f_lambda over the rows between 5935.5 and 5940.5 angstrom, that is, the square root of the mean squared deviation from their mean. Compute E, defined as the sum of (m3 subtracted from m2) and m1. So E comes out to 10.5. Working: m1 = 0.24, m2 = 10.4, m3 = 0.098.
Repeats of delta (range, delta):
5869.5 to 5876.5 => 9.1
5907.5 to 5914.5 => 9.0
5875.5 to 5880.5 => 9.3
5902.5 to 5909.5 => 9.0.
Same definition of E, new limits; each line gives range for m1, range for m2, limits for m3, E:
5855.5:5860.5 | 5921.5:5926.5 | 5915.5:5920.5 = 10.4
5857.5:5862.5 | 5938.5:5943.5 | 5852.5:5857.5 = 10.6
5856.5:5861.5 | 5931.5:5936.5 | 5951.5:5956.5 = 10.1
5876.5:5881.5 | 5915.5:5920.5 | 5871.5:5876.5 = 10.5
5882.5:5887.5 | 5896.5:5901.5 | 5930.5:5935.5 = 9.6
